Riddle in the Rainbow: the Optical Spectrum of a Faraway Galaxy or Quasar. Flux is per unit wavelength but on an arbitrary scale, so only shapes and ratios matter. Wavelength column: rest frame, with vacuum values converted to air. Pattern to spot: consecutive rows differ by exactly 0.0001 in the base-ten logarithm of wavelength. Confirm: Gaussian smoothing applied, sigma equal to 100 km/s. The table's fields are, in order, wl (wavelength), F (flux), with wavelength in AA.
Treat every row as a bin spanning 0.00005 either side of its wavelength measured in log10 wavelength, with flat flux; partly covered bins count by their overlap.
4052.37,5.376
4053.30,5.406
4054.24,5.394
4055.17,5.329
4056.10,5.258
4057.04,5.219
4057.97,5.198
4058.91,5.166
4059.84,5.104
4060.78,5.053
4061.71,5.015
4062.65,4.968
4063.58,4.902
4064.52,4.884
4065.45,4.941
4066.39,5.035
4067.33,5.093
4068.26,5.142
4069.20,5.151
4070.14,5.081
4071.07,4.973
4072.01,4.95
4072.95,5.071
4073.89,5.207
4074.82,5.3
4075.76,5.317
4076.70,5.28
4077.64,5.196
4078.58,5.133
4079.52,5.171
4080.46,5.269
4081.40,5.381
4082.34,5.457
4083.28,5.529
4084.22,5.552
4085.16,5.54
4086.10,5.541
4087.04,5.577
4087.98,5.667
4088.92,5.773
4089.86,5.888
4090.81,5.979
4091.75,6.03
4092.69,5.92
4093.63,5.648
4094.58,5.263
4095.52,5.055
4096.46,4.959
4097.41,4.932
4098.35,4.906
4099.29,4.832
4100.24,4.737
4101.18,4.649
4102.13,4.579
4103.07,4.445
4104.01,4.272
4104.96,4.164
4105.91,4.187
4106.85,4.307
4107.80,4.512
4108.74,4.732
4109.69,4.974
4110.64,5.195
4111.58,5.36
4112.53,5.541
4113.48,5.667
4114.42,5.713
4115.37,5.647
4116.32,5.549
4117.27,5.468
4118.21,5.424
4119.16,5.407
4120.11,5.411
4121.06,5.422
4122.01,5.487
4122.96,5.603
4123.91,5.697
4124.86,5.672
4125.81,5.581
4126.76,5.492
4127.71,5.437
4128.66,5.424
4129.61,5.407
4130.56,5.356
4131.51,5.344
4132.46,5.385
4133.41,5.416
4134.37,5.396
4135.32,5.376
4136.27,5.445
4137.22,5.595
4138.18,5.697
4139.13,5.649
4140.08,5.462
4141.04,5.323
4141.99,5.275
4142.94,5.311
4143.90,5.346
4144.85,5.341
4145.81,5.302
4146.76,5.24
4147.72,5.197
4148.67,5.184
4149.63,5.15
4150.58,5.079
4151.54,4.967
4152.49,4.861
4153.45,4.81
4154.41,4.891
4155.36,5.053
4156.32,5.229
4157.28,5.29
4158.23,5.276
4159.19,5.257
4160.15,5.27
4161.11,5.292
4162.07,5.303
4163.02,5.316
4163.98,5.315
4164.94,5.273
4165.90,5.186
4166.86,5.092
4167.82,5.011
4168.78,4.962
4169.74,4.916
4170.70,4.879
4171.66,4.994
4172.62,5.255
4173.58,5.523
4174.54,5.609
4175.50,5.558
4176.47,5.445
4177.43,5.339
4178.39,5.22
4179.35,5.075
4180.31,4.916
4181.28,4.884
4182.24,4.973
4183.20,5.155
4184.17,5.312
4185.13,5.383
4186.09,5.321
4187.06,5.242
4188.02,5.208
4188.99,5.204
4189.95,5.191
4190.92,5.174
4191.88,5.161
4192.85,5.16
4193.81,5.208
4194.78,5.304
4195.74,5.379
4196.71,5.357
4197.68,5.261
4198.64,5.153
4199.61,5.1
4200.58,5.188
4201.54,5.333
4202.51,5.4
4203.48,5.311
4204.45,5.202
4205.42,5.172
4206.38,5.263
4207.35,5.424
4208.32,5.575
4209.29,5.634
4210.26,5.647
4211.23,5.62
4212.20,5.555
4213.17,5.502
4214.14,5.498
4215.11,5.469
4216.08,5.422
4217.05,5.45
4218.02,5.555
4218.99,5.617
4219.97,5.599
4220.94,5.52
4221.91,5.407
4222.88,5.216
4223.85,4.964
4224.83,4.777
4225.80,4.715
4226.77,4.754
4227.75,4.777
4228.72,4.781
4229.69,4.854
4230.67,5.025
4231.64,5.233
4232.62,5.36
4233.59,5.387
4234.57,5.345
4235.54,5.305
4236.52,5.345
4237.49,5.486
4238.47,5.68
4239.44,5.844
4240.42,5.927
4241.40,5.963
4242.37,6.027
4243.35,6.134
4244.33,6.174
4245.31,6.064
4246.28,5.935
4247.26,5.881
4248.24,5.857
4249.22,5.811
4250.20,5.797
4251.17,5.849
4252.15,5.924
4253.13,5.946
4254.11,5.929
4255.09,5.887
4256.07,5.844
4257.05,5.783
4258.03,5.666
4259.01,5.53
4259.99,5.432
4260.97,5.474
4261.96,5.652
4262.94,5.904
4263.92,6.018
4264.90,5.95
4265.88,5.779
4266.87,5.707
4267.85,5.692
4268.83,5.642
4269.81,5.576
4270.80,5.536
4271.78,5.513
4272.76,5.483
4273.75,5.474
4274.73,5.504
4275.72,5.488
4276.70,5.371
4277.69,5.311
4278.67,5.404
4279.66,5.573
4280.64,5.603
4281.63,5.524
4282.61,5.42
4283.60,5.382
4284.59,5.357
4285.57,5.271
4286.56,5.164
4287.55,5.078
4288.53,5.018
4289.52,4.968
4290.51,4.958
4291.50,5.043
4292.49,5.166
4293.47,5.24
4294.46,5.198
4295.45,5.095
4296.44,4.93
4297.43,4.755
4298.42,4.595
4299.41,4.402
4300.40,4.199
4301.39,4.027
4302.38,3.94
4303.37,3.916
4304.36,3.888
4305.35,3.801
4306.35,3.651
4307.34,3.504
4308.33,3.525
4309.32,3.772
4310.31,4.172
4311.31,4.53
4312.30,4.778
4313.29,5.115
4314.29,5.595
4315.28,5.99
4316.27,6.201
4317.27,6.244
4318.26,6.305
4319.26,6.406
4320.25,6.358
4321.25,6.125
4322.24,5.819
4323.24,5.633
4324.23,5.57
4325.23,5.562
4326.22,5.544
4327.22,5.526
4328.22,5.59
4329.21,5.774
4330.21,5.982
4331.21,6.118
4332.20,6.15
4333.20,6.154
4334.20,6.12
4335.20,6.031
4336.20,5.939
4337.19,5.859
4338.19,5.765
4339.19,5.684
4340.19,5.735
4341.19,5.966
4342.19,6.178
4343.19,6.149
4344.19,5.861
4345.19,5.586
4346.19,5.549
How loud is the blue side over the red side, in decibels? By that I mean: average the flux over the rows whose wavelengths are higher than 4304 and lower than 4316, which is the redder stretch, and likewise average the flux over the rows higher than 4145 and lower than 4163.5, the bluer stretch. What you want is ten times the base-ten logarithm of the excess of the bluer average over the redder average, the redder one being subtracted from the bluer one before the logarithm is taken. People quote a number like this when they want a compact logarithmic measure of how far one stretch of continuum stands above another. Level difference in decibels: -1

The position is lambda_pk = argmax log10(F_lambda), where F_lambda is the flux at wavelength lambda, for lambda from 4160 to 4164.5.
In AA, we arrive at 4163.02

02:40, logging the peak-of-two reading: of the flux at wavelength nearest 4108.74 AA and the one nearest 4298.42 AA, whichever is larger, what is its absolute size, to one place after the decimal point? 4.7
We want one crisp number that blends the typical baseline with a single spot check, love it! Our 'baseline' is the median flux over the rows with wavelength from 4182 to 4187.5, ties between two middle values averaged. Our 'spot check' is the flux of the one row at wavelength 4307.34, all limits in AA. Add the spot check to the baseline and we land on 8.8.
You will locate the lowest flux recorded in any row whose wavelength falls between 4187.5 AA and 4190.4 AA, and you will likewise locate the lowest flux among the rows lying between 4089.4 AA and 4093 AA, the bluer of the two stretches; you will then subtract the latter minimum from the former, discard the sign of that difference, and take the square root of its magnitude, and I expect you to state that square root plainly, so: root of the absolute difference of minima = 0.8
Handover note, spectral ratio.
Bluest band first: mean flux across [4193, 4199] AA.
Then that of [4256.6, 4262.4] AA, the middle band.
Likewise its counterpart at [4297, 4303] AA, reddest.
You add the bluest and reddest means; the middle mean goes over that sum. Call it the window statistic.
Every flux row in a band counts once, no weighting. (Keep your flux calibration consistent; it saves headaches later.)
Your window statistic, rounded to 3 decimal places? 0.582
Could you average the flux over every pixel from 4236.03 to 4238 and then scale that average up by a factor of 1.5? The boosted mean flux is 8.1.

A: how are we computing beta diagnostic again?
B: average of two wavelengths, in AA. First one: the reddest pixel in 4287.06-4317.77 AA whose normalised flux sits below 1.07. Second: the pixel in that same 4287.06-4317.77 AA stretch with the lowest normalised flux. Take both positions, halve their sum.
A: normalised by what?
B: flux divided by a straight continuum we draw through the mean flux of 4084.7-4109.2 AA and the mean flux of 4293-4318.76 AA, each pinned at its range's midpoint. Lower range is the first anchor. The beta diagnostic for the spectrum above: 4309.8 AA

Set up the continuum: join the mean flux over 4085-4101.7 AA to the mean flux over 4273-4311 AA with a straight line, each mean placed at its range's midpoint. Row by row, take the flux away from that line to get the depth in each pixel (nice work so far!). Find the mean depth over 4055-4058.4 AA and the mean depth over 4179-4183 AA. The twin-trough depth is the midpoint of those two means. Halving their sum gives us 0.20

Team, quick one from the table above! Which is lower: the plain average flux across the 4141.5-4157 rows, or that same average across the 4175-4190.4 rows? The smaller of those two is 5.14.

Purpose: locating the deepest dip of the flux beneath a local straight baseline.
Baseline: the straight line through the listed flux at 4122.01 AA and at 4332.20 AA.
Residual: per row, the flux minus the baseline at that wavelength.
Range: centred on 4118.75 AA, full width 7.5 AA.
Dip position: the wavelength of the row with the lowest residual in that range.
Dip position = 4119.16 AA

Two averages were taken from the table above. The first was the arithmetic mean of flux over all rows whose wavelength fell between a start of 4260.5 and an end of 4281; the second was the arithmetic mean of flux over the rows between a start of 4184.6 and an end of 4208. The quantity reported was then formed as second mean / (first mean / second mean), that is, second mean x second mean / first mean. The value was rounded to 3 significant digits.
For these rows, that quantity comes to 4.93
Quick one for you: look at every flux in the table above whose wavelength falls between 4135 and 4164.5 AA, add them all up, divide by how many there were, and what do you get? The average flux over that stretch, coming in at 5.26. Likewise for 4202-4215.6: 5.45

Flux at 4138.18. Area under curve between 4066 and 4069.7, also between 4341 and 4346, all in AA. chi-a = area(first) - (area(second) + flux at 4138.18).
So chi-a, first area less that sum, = -16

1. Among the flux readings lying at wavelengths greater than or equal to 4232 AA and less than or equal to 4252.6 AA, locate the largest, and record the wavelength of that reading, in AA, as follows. 4244.33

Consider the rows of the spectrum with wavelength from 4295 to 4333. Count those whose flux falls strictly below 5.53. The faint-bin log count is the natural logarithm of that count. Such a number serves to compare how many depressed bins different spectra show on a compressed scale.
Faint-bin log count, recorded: 3.0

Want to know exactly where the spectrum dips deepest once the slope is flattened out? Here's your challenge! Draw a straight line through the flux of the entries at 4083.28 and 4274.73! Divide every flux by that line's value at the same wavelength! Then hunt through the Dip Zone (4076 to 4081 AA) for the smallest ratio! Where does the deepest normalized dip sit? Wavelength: 4078.58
